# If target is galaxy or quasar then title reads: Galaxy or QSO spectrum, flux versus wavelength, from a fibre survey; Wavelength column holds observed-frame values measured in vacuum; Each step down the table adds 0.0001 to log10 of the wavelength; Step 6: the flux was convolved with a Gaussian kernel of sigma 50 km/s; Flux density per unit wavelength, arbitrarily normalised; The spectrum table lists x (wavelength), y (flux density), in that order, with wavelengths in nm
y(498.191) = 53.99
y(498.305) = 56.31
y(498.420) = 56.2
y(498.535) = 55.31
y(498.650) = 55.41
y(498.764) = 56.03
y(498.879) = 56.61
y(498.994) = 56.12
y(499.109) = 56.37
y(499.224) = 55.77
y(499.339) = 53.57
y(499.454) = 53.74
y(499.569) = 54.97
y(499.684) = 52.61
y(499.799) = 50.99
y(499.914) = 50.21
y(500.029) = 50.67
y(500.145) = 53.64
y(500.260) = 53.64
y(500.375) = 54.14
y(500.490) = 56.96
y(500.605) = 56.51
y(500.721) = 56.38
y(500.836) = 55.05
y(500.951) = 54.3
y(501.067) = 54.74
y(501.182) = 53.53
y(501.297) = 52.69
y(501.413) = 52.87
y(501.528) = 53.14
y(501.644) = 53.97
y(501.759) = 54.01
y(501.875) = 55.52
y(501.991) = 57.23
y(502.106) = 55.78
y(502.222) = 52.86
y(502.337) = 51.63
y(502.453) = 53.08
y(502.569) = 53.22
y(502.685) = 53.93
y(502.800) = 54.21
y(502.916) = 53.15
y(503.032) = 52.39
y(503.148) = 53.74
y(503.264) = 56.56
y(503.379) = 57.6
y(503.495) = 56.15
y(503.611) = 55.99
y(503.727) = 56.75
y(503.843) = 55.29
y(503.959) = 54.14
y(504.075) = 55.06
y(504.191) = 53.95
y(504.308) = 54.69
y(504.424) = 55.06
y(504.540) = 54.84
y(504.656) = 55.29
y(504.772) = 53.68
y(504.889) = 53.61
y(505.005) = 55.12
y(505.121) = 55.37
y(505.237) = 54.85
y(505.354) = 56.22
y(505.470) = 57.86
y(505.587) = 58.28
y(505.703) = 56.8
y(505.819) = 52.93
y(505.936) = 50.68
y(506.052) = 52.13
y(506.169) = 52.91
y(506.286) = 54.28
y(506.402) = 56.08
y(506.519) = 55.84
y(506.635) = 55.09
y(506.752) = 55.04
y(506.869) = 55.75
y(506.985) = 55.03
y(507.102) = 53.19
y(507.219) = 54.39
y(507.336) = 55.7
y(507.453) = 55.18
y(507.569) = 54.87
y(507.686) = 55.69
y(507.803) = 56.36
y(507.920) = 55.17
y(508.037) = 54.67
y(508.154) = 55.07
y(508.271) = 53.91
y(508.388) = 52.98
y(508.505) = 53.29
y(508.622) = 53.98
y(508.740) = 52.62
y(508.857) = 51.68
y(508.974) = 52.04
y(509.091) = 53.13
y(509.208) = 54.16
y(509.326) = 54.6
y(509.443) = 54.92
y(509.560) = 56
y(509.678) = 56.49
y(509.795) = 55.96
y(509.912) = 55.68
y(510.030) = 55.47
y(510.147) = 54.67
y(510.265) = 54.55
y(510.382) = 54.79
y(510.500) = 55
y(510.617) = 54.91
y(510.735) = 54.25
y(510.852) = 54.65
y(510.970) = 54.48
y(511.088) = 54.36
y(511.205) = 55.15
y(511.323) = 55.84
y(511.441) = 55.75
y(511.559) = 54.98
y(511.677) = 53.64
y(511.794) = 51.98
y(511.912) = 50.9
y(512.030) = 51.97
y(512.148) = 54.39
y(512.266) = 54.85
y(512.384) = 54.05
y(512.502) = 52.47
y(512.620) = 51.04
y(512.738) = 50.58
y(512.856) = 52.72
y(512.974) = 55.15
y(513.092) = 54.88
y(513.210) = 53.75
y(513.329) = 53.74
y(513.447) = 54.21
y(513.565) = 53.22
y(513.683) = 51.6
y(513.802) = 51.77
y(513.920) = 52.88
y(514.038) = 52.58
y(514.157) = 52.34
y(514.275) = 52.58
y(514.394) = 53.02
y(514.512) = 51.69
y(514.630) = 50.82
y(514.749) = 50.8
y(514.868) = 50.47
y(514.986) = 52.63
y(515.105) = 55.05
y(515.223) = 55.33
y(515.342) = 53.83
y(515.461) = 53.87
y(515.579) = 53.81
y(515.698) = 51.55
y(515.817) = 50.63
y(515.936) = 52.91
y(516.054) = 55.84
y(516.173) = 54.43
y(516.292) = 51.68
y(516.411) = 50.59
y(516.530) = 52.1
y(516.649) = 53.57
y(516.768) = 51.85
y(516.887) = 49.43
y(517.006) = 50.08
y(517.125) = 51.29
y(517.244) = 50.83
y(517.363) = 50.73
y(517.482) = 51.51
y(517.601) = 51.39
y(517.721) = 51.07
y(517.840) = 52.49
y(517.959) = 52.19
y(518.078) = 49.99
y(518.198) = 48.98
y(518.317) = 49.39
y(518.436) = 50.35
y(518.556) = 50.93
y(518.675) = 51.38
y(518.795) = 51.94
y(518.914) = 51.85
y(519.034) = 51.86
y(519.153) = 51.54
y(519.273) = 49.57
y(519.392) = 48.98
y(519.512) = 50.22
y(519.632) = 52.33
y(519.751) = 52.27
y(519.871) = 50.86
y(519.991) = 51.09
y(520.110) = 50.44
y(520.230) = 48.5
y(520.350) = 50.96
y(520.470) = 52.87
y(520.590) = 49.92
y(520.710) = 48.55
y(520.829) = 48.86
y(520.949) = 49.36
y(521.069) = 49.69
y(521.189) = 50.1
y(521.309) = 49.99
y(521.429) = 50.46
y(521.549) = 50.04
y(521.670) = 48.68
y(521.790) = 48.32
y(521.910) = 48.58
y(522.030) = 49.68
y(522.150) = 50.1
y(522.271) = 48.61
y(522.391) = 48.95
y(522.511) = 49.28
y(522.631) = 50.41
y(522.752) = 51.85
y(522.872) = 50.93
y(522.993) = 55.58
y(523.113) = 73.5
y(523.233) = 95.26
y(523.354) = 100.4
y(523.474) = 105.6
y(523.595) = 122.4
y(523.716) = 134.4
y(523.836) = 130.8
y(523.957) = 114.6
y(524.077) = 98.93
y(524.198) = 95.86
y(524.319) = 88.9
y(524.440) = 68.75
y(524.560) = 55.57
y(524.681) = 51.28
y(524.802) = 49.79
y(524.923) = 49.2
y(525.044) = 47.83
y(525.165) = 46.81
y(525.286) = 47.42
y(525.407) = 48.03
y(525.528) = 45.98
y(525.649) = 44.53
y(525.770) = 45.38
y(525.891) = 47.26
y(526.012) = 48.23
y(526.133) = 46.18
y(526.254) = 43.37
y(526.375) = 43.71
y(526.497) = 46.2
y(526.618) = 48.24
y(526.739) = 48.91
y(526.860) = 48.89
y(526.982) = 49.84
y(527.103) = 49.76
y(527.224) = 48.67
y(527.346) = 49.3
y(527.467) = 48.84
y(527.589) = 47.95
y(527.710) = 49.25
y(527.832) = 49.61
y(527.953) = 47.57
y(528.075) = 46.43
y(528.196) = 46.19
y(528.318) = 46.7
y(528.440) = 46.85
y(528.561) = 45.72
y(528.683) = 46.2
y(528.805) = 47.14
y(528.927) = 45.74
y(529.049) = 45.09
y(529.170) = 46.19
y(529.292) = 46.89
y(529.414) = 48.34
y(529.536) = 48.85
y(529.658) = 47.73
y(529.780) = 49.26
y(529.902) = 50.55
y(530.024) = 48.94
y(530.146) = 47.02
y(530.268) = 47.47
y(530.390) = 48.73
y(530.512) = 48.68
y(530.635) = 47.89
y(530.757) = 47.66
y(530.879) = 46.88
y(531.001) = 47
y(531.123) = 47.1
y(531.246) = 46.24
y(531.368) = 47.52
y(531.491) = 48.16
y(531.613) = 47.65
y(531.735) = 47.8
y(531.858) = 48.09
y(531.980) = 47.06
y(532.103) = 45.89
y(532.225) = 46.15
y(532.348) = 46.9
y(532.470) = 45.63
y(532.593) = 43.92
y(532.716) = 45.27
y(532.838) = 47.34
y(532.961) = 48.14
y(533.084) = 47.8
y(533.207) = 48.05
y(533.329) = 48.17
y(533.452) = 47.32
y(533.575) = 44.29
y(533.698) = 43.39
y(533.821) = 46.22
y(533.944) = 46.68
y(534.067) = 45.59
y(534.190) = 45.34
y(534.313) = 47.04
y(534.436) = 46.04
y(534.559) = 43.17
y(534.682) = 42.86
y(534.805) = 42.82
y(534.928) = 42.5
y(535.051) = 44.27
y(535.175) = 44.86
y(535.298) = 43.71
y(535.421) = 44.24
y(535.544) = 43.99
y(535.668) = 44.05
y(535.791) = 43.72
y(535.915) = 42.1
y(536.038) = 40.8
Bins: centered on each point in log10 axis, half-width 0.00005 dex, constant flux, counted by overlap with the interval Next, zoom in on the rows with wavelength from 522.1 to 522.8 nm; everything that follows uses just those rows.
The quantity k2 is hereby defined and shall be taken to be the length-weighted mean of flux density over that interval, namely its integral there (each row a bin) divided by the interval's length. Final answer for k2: 50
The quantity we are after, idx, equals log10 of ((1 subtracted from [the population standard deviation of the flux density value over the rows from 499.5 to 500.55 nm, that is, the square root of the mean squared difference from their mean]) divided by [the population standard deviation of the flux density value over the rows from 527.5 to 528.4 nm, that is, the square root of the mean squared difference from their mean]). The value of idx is -0.1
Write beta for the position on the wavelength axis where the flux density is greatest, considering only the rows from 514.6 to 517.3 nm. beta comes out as 516.054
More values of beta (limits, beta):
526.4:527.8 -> 526.982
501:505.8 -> 505.587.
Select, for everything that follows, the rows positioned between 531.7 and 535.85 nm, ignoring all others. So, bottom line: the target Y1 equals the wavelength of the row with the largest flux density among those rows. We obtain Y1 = 533.329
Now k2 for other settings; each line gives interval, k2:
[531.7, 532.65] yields 46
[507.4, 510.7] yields 55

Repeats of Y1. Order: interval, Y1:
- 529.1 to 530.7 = 529.902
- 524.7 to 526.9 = 524.802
